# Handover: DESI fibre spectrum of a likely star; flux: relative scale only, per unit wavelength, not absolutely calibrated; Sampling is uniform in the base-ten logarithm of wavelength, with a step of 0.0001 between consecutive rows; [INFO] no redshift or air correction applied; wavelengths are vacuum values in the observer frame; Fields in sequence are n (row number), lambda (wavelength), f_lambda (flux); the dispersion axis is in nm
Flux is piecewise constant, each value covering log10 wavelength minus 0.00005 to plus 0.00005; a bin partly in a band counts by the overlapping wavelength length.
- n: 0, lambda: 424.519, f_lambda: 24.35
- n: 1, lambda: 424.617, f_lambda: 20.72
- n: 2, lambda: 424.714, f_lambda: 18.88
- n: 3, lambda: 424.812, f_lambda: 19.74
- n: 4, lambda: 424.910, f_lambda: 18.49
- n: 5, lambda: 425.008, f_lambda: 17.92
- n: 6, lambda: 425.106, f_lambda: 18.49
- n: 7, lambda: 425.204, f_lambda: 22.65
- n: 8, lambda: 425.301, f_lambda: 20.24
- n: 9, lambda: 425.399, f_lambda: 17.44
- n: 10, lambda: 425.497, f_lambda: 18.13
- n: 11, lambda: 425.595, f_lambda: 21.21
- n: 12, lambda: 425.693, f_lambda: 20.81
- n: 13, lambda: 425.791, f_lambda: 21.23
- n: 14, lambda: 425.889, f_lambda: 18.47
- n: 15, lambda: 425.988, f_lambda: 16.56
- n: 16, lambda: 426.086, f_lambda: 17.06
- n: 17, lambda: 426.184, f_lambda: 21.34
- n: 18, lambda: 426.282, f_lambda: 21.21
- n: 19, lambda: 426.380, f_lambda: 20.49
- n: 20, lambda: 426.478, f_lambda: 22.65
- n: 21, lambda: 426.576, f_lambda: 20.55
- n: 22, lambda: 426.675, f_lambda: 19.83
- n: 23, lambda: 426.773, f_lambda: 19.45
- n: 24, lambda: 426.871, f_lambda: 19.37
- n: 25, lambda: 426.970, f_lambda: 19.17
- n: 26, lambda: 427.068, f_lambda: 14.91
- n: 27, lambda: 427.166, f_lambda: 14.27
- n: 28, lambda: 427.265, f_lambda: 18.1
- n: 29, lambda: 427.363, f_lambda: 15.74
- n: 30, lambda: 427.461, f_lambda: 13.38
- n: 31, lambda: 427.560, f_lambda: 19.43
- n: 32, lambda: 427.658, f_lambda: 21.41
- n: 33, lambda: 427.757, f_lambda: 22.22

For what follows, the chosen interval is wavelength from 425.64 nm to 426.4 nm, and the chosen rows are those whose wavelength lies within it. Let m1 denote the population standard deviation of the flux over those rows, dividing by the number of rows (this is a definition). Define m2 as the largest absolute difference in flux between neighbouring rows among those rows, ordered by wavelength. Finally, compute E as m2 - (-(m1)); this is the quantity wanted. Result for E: 6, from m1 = 1.9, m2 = 4.3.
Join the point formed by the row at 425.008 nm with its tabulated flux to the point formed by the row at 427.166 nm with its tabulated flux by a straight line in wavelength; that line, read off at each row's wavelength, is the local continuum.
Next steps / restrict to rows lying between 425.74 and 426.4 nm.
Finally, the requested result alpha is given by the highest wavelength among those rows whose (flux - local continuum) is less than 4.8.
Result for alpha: 426.086 nm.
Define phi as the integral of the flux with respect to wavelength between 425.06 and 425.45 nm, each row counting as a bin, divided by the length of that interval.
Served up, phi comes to 19.7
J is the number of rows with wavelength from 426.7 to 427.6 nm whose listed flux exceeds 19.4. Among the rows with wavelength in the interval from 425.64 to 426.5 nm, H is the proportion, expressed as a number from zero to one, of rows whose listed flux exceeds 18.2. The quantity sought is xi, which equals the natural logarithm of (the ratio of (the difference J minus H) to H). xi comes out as 0.45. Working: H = 0.78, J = 2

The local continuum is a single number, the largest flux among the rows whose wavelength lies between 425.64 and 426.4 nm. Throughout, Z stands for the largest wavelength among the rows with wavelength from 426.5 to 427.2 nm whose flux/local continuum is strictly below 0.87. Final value 427.166 nm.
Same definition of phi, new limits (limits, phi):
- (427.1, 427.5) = 15.4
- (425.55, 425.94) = 20.4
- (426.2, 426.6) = 21.3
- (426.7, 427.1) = 18.5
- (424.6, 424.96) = 19.4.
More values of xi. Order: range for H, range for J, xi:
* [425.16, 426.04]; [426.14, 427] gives 2.25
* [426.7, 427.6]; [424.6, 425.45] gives 2.08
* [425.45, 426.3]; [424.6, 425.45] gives 1.61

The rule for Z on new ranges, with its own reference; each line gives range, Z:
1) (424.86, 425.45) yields 425.399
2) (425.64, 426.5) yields 426.086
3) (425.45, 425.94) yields 425.889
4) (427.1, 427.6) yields 427.461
